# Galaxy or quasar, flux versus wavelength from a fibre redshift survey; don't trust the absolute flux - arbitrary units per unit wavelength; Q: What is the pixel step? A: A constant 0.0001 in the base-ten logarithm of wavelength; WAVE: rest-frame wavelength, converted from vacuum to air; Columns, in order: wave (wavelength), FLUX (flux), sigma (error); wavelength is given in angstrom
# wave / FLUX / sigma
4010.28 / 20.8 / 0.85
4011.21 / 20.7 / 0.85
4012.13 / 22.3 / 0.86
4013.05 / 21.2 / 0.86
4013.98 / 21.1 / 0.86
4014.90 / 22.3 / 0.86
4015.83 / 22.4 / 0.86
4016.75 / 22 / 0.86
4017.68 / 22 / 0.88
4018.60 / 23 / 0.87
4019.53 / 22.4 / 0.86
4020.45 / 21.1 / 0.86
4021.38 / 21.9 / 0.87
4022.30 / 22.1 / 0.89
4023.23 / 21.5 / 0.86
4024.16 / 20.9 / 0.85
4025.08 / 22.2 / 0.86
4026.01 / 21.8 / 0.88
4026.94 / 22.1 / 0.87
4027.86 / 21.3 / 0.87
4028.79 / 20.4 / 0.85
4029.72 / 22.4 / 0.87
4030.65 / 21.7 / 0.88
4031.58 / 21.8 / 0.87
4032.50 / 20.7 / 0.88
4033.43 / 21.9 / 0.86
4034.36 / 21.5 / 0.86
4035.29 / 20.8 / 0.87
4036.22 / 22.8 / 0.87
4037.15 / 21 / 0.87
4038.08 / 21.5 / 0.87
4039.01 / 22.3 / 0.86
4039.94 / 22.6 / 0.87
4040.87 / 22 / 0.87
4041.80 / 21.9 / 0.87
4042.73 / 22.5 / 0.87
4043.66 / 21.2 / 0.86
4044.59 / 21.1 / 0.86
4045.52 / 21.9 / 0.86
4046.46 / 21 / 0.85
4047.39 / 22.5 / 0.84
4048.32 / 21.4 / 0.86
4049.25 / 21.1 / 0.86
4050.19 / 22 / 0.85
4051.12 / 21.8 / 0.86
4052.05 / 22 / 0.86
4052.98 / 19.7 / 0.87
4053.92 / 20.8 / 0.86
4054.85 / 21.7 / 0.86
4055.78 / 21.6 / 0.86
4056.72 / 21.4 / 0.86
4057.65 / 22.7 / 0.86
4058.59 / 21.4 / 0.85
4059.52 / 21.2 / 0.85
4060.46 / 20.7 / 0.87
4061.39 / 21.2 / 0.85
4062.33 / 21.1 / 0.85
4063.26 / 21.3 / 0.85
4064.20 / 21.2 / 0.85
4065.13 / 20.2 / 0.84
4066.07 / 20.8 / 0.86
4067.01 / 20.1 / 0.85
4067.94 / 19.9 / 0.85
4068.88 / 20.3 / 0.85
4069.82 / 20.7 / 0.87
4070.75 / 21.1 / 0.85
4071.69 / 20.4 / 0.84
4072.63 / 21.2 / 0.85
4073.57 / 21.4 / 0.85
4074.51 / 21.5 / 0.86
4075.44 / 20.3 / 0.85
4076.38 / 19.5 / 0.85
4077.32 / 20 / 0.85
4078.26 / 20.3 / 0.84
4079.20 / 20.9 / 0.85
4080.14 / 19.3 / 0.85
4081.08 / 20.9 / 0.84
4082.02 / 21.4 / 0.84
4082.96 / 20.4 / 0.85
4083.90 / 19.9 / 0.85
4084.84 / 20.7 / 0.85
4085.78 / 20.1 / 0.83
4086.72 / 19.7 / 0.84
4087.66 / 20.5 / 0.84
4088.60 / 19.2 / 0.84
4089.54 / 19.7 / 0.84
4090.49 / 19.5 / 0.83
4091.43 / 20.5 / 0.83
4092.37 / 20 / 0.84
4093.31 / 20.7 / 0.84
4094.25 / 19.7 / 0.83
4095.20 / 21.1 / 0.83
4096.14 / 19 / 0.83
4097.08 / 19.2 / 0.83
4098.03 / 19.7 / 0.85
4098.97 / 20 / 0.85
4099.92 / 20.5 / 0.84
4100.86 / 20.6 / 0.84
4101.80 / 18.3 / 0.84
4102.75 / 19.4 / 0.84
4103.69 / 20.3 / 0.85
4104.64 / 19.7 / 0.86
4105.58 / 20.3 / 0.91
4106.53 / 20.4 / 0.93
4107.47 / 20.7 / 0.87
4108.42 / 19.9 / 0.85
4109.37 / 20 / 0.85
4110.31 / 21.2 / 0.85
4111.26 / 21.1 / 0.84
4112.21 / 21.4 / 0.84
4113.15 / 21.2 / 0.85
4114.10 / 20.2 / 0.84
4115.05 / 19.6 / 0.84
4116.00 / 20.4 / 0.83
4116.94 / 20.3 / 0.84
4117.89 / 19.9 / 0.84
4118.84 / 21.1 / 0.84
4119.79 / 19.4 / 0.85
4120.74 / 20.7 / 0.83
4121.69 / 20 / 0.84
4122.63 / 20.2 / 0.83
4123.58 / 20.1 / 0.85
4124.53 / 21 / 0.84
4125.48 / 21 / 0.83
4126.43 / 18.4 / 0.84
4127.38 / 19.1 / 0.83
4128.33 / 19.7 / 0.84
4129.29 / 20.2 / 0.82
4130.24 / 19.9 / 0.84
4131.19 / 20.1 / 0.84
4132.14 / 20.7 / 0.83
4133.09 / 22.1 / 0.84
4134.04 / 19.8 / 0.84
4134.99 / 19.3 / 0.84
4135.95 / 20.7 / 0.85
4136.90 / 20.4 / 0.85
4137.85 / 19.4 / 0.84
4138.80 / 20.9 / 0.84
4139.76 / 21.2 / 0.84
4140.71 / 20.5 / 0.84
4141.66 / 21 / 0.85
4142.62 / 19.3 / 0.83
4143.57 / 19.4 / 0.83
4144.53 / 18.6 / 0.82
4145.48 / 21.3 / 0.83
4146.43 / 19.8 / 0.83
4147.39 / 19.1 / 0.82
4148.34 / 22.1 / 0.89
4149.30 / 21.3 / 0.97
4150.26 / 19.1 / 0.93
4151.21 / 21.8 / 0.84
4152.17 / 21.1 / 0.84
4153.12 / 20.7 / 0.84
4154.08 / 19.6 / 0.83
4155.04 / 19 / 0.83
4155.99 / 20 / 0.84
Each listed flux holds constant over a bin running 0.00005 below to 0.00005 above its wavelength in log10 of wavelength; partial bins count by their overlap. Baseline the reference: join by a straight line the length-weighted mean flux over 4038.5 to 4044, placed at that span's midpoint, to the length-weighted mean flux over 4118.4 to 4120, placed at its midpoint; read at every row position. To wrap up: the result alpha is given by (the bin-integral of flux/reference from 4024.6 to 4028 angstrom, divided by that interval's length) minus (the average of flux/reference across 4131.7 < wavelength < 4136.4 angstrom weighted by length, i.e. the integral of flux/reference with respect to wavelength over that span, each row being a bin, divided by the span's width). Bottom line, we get -0.05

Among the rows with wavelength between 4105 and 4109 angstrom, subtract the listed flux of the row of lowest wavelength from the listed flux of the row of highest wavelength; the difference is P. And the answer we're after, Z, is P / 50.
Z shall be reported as -0.008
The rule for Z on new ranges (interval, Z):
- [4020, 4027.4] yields 0.020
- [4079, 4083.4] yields -0.010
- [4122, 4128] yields -0.022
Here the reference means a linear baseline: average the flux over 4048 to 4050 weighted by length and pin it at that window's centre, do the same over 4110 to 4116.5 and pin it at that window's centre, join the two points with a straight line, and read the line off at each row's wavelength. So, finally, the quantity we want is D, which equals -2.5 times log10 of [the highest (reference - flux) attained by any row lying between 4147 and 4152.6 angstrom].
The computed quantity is -0.3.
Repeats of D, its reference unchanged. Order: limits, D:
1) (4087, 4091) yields -0.6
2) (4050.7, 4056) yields -0.5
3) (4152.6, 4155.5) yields -0.3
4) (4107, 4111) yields 0.2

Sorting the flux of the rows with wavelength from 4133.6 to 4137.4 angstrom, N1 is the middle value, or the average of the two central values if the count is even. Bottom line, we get 20.1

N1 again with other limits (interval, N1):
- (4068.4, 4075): 21.1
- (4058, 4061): 21.2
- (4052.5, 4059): 21.4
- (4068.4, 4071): 20.7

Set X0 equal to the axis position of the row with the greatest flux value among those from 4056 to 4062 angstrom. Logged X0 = 4057.65 angstrom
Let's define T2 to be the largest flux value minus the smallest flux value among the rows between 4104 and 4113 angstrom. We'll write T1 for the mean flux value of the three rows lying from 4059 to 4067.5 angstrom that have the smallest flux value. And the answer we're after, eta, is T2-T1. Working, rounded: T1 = 20.3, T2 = 1.7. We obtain -18.6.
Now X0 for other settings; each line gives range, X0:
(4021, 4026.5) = 4025.08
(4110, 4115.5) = 4112.21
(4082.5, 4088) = 4084.84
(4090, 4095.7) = 4095.20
